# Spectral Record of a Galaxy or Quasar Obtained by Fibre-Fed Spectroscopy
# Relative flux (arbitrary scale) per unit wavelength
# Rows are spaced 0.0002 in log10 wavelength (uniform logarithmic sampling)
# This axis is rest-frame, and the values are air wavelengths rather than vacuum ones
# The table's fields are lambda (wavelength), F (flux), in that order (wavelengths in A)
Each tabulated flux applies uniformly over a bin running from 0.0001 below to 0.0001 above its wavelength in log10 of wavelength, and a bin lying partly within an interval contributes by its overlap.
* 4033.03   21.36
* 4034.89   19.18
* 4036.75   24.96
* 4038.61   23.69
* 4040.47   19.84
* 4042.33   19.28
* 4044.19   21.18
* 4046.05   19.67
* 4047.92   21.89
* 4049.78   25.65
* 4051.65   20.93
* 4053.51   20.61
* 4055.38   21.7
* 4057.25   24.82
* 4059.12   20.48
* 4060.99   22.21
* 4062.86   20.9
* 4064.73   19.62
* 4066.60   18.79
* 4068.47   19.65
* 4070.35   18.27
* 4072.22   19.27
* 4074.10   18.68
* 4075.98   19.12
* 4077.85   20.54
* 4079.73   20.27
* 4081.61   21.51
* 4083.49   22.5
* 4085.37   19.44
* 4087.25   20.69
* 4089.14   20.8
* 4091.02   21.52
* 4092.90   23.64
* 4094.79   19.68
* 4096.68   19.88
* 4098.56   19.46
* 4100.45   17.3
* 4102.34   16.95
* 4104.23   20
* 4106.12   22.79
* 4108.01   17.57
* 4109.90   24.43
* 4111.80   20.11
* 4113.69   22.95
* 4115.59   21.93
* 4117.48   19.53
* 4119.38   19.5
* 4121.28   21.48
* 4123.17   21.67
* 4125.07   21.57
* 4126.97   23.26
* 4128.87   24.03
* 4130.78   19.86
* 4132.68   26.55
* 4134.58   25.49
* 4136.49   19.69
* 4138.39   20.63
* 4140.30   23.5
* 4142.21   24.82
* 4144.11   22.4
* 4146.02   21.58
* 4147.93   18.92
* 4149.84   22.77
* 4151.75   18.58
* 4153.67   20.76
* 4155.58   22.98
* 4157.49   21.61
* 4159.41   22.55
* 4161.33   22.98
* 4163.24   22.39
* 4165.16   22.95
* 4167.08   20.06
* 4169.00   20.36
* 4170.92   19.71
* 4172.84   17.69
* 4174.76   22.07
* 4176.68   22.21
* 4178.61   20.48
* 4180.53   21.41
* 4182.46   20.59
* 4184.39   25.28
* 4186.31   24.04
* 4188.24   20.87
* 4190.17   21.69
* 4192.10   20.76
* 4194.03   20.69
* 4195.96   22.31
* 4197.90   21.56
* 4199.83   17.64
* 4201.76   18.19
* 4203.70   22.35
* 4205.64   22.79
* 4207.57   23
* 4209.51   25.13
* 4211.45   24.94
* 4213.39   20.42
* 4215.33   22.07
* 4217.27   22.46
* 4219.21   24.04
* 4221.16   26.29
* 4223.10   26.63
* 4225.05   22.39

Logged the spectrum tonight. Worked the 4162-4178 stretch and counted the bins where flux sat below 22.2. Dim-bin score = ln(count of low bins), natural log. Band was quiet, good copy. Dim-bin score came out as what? 1.6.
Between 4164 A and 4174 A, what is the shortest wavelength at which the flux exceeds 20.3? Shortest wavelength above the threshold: 4165.16 A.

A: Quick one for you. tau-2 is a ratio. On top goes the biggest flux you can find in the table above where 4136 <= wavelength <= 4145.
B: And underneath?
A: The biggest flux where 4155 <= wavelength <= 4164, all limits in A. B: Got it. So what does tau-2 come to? 1.08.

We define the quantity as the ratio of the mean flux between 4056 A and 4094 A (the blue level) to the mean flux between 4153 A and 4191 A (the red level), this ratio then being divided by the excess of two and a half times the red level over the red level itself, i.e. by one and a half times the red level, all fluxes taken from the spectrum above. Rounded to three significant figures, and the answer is 0.0294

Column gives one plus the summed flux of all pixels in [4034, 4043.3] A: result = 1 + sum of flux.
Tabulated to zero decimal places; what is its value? 108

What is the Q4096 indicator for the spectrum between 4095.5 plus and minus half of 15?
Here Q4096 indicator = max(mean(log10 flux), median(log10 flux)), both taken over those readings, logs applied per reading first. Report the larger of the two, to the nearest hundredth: 1.30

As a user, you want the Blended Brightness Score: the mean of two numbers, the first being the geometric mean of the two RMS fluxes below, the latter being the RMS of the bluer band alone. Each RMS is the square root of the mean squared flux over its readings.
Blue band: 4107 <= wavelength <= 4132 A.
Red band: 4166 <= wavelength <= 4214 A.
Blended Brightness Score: 21.5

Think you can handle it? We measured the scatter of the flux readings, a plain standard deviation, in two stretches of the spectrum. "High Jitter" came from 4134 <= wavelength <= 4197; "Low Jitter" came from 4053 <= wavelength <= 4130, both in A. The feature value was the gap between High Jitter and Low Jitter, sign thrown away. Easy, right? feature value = 0.1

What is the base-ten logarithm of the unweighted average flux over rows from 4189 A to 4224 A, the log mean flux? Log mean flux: 1.350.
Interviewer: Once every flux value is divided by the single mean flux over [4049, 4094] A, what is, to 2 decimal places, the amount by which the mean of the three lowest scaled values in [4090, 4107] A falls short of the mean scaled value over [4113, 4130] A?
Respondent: 0.18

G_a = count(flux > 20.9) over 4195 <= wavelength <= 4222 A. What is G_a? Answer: 11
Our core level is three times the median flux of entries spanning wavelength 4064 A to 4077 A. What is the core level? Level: 57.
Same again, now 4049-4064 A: 64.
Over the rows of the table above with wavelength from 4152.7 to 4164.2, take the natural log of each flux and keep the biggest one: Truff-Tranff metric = 3.13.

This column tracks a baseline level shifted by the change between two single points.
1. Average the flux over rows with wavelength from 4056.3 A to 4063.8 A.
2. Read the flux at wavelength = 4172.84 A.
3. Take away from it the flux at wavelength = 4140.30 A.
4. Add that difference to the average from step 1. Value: 16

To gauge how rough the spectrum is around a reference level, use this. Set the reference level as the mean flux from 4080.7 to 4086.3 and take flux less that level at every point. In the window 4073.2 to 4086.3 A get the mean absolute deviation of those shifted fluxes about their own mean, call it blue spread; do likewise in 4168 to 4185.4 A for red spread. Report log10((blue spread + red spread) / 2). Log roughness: 0.10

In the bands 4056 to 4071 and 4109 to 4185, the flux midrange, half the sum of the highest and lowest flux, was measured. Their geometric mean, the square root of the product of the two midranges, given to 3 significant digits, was 21.8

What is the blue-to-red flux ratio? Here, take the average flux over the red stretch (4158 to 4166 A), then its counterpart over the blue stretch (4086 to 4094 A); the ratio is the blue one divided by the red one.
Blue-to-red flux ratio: 0.95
